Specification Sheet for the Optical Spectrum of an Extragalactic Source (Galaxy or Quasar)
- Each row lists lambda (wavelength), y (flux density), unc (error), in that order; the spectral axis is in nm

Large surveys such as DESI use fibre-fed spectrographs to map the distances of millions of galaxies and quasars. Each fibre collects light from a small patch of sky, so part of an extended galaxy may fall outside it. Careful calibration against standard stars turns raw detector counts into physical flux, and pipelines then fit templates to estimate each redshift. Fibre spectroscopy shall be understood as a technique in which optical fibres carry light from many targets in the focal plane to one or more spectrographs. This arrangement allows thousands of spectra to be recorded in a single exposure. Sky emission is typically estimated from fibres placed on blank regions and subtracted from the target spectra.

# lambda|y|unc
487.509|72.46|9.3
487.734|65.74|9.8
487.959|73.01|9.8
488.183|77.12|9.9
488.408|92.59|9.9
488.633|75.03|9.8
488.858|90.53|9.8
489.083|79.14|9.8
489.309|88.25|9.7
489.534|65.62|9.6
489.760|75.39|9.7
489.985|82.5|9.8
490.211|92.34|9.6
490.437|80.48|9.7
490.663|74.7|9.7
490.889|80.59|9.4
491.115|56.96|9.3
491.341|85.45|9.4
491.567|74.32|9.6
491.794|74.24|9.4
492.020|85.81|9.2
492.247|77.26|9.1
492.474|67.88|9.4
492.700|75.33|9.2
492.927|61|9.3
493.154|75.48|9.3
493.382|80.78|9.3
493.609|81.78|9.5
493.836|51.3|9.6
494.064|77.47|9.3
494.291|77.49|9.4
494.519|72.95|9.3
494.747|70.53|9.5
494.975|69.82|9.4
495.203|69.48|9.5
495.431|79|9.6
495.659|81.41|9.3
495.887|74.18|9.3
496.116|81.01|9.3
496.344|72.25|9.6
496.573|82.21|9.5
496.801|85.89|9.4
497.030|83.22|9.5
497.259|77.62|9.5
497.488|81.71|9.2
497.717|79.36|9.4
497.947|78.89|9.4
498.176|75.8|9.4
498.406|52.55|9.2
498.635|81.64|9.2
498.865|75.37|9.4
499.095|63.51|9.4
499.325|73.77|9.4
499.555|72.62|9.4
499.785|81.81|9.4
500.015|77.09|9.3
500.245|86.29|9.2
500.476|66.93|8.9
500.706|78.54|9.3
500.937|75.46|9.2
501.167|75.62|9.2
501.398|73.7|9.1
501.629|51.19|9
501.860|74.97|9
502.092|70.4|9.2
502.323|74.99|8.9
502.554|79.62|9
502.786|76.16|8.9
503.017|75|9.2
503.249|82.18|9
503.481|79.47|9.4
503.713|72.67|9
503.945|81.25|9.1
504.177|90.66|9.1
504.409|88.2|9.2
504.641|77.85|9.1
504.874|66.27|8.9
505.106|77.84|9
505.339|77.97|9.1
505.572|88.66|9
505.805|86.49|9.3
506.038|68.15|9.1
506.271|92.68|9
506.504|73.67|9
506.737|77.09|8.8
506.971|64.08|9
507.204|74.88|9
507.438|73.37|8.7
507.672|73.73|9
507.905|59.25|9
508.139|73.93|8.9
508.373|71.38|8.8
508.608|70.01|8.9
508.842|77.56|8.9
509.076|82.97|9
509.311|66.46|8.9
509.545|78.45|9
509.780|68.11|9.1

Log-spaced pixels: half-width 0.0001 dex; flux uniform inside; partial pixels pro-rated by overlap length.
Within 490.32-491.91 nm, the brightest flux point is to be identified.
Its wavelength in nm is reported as 491.341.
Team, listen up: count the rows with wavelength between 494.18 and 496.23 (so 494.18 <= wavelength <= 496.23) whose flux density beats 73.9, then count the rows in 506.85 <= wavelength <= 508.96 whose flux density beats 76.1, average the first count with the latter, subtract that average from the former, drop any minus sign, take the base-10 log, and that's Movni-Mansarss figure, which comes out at 0.3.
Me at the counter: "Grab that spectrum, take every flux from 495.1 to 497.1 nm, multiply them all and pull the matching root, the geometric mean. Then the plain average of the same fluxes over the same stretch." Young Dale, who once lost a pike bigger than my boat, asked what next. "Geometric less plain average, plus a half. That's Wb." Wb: 0.3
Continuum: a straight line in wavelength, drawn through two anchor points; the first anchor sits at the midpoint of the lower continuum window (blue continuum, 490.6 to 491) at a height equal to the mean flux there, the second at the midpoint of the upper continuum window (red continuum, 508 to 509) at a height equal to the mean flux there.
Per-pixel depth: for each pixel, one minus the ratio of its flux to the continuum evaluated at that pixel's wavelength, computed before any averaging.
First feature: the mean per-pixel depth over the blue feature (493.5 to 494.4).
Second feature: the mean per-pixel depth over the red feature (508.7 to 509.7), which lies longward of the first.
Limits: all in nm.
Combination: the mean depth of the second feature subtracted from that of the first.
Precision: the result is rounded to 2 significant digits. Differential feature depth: 0.11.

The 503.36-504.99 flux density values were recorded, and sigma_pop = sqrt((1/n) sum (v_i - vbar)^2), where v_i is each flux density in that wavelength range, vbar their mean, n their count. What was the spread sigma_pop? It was 7.8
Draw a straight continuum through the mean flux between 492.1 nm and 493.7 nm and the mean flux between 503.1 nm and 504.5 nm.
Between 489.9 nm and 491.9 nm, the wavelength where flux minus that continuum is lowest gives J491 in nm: 491.115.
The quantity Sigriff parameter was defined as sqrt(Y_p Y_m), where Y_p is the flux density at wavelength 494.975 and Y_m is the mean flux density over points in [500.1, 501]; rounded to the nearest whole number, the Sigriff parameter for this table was 73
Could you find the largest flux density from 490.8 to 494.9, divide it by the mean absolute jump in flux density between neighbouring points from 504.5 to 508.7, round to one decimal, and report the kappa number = 9.1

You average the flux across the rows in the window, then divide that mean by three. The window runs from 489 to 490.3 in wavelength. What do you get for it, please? 26.8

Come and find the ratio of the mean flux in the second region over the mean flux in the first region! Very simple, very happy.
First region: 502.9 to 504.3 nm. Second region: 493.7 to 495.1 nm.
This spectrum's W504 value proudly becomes 0.87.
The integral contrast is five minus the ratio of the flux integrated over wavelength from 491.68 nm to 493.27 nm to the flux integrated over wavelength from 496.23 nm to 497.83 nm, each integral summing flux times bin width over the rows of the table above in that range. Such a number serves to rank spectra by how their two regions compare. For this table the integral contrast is 4.09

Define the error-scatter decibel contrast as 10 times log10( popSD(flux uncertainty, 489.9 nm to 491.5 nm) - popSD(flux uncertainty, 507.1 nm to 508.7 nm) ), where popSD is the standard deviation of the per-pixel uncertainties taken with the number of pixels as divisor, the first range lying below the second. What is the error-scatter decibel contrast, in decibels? -11.6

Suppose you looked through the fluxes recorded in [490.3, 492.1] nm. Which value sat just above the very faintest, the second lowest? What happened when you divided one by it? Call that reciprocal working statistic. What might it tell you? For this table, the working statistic 0.0135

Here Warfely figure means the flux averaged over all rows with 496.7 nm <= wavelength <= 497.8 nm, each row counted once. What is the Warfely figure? 81.6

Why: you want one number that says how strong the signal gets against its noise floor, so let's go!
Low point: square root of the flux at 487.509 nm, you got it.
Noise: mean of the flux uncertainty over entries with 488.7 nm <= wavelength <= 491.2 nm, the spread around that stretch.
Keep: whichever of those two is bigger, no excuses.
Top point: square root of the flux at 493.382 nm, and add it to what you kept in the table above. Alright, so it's 18.6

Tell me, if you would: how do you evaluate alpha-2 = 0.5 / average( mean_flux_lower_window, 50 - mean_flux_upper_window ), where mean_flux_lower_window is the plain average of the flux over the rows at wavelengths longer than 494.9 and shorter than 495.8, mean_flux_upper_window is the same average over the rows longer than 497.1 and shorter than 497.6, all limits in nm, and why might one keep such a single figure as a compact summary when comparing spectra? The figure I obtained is 0.0221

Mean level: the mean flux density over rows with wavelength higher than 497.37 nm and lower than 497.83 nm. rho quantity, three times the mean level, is 242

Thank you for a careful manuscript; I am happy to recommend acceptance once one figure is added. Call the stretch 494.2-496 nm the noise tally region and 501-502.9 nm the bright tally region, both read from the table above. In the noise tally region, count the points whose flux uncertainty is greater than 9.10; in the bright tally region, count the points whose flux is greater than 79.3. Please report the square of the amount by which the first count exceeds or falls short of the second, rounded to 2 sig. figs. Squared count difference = 49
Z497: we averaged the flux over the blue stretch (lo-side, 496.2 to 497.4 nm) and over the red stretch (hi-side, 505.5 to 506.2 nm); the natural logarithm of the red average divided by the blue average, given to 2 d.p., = 0.01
